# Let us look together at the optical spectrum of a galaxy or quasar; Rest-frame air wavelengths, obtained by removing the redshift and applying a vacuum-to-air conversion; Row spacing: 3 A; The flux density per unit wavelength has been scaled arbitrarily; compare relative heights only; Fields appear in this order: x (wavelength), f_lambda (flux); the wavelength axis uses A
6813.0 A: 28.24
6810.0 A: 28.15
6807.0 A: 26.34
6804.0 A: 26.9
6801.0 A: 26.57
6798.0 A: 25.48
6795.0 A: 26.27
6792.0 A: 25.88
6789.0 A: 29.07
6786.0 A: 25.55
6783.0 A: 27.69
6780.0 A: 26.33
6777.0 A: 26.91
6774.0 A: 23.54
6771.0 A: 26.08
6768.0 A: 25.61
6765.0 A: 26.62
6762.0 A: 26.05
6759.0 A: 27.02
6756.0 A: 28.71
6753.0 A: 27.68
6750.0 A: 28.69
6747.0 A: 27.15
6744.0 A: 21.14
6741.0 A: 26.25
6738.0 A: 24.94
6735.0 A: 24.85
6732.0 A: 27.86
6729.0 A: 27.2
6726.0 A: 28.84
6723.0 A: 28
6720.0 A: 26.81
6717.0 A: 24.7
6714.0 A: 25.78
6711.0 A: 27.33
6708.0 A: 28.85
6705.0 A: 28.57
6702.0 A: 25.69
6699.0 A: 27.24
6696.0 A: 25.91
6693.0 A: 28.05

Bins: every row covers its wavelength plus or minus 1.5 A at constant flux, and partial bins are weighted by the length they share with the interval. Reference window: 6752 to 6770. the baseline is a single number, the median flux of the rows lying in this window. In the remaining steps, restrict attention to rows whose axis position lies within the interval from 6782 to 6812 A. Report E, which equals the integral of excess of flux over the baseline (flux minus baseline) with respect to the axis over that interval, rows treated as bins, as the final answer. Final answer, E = -1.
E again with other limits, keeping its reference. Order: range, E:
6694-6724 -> 2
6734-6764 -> -16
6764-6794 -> -15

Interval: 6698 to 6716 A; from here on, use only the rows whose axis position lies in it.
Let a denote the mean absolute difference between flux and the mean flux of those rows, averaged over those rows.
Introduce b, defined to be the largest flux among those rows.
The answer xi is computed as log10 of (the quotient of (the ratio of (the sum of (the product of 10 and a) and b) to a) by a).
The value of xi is 1.58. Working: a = 1.01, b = 28.85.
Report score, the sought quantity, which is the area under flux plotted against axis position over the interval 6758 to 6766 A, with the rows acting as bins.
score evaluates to 212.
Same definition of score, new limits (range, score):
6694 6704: 265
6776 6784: 215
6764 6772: 209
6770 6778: 203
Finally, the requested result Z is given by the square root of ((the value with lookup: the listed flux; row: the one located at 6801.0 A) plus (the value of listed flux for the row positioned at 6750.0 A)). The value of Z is 7.43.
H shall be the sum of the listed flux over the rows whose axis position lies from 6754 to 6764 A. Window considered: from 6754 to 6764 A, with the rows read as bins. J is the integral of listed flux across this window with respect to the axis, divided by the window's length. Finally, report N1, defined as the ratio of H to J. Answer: 3.00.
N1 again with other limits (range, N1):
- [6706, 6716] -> 3.01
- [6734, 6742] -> 3.00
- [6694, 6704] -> 2.98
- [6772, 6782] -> 2.98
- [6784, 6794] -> 3.00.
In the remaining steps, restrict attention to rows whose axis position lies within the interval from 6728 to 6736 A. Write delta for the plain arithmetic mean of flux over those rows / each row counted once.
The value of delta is 26.6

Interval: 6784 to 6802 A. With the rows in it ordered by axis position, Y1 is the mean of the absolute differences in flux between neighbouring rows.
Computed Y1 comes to 1.80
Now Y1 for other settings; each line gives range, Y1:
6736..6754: 3.00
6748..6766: 1.05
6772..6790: 2.19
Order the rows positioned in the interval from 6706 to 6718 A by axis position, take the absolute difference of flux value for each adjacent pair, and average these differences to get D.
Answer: 1.38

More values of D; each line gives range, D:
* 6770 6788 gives 2.00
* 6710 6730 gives 1.40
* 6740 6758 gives 2.94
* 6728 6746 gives 2.04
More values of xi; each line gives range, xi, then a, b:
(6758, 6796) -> 1.71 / 0.85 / 29.07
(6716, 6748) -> 1.23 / 1.64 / 28.84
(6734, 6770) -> 1.33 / 1.42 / 28.71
